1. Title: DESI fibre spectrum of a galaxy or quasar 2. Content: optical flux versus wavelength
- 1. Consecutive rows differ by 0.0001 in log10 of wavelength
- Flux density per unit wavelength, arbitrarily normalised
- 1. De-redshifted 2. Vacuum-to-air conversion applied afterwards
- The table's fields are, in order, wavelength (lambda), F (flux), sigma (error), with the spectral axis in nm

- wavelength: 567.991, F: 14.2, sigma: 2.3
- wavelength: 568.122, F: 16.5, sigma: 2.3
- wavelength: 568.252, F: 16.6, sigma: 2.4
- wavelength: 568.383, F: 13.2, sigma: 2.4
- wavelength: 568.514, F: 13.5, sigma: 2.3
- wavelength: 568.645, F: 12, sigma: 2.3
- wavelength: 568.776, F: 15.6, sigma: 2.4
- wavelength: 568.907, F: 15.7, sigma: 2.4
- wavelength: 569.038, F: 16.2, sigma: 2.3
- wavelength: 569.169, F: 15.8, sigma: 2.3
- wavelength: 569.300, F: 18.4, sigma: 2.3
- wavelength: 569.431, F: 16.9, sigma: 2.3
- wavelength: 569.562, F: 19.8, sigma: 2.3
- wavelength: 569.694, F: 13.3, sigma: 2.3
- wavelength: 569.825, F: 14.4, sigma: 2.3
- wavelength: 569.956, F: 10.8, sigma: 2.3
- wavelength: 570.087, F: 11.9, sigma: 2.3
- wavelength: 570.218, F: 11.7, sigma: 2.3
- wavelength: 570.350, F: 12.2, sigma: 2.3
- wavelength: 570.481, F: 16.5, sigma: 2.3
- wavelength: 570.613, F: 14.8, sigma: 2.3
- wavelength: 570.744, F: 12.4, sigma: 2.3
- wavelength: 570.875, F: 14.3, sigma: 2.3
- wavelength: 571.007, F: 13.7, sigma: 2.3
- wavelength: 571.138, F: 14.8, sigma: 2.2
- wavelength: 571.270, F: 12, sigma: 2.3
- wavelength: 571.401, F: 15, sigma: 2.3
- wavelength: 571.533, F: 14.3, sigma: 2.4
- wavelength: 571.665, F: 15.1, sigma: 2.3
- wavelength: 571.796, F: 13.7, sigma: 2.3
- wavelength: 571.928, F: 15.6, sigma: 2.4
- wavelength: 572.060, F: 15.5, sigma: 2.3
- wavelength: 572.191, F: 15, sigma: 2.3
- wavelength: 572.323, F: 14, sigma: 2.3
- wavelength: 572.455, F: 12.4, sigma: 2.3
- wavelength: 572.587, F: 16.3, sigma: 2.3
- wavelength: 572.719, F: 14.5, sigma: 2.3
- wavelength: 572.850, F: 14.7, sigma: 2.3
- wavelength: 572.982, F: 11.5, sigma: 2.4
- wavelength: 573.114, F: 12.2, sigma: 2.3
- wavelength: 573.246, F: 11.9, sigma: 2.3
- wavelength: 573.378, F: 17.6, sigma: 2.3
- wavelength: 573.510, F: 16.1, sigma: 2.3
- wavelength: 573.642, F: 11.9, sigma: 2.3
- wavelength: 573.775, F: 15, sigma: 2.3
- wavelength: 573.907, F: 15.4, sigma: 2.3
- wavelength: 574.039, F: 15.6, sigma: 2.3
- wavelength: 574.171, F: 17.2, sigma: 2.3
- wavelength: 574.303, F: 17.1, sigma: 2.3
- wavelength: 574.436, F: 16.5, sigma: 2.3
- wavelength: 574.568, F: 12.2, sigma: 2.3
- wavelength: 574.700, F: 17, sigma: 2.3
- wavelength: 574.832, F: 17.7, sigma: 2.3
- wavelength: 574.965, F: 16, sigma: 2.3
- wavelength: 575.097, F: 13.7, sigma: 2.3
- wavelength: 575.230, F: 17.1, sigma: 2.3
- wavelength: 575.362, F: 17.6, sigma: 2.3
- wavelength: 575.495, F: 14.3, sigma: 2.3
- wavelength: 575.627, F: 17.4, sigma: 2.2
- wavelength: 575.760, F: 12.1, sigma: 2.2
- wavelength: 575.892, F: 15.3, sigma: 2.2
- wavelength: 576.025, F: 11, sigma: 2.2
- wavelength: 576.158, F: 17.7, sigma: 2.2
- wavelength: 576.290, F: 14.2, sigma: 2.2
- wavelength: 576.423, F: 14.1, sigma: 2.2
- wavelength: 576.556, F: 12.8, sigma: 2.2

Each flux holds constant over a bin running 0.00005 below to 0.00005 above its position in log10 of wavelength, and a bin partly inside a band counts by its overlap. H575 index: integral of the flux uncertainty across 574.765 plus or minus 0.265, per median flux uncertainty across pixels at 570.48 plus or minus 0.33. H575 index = 0.53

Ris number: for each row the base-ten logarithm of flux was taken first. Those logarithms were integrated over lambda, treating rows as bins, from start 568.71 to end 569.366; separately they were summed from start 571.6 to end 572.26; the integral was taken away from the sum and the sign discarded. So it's 5.08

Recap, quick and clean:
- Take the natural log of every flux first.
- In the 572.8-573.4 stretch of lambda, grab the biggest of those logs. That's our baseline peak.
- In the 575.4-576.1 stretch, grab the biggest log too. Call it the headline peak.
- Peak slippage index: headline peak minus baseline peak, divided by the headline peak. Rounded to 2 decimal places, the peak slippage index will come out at 0.00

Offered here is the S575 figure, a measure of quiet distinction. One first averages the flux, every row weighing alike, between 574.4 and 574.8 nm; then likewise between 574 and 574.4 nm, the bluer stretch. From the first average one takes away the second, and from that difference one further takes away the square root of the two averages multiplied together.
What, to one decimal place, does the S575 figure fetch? -17.3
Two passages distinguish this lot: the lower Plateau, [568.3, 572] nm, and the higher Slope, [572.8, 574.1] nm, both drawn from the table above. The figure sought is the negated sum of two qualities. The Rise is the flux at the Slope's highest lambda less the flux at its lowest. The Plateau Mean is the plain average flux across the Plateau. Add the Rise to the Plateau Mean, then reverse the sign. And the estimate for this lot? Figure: -15.3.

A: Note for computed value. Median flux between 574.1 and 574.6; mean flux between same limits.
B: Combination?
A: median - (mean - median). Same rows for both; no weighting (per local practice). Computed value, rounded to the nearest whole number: 18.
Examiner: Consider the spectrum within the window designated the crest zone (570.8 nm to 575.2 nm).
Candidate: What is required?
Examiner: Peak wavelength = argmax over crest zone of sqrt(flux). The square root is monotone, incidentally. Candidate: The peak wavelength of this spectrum 574.832 nm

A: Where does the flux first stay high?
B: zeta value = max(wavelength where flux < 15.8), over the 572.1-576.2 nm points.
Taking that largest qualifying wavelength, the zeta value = 576.025 nm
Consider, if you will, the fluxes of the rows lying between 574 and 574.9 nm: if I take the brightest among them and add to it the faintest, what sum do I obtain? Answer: 29.9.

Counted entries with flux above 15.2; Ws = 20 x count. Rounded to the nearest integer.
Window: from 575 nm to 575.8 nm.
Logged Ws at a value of 60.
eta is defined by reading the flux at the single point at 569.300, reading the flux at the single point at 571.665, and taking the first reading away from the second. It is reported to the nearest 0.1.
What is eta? -3.3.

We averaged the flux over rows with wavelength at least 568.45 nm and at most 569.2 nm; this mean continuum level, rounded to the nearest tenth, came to 14.8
